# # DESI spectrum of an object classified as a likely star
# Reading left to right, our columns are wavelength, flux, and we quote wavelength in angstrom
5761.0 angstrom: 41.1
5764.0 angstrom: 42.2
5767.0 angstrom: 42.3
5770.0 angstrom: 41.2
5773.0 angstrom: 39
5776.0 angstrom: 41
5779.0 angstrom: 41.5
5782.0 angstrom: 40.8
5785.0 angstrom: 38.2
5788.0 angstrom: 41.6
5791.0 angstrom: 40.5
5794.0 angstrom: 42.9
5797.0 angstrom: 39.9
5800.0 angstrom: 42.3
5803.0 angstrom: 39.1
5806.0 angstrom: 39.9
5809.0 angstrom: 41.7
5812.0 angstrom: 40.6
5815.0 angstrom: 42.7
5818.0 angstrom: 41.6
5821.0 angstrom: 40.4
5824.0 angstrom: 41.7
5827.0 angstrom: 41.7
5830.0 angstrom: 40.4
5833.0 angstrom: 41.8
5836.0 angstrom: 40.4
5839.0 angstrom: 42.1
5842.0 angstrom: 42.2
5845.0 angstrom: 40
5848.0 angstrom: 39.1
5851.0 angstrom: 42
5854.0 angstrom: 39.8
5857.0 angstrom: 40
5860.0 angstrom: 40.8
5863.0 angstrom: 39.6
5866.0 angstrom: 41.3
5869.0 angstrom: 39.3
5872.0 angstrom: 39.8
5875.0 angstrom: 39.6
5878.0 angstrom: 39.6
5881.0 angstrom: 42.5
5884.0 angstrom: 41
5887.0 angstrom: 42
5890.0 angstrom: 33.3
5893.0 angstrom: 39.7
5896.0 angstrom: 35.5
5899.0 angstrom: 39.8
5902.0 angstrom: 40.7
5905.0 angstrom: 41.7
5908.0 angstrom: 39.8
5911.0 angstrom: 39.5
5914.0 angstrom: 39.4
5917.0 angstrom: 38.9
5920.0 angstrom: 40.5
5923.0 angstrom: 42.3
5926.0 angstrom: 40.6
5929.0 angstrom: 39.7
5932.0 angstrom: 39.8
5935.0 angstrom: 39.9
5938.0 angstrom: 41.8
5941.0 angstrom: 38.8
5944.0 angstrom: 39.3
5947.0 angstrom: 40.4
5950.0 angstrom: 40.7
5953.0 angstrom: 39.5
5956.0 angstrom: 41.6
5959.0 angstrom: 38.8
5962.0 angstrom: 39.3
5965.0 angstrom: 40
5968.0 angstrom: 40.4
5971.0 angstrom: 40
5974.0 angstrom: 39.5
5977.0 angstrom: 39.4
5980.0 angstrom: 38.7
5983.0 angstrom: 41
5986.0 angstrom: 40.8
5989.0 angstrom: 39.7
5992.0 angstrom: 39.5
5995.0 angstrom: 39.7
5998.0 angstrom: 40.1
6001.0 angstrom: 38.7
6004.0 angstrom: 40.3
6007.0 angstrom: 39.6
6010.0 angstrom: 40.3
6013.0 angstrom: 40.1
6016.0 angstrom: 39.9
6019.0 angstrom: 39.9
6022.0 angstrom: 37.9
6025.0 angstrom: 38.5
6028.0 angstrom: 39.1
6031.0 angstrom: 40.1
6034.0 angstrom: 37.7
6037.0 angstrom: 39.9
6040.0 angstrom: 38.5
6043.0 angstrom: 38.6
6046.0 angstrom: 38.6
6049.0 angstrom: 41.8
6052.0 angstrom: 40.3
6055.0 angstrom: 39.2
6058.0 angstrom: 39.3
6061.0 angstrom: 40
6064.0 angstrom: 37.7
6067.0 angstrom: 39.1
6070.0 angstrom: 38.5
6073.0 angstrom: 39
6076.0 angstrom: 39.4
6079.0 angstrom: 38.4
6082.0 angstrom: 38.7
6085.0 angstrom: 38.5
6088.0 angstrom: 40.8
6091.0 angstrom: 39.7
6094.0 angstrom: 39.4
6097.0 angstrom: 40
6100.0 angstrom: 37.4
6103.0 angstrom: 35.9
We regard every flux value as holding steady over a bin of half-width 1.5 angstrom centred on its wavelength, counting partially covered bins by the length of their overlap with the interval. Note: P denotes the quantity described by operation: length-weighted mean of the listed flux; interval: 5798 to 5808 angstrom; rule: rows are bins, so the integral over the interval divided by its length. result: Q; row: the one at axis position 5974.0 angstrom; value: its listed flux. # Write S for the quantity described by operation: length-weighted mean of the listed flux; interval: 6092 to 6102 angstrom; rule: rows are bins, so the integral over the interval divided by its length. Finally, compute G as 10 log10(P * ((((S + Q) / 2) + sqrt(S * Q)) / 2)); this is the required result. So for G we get 32.0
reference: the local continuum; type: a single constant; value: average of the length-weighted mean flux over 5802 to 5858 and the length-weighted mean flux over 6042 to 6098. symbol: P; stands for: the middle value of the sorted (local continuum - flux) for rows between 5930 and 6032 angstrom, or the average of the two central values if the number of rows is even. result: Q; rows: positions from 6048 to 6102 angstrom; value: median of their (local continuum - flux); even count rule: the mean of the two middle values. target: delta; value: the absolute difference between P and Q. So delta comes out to 0.6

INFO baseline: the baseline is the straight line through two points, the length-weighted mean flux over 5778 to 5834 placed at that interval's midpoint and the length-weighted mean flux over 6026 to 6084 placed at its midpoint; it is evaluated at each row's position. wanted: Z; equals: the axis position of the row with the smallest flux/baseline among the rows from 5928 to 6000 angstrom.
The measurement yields 5941.0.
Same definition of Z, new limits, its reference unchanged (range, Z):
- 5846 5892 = 5890.0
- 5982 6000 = 5992.0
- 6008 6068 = 6034.0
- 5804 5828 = 5806.0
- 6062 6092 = 6064.0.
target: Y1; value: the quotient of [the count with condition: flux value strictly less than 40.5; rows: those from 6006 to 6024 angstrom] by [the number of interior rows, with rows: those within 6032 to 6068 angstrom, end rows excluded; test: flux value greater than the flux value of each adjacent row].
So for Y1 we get 2.0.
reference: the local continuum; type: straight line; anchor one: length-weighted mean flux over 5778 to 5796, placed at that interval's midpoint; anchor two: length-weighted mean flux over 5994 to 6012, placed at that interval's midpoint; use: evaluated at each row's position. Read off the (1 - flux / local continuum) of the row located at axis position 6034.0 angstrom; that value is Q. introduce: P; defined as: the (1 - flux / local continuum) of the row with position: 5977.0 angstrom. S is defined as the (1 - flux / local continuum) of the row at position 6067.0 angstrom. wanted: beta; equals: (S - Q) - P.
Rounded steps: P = 0.013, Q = 0.049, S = 0.010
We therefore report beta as -0.053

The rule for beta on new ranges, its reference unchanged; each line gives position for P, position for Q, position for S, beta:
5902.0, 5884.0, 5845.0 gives 0.039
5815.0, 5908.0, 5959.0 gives 0.067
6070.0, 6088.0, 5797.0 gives 0.035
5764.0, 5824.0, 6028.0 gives 0.069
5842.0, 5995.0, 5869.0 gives 0.065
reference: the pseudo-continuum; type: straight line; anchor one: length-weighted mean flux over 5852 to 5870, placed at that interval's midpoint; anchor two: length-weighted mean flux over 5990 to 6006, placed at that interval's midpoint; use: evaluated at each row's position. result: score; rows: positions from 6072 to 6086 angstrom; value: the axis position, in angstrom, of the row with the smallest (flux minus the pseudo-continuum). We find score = 6079.0 angstrom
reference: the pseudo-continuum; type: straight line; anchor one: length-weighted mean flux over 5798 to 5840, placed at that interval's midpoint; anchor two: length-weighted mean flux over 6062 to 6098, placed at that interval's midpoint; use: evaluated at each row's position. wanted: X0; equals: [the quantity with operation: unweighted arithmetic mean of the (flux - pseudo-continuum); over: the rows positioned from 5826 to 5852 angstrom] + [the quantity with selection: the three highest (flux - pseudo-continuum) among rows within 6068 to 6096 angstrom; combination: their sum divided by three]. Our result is 1.04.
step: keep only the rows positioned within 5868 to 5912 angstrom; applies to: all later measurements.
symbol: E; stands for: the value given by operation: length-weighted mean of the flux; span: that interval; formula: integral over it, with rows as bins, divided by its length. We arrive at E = 39.6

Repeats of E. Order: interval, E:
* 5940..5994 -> 39.9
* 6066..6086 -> 38.8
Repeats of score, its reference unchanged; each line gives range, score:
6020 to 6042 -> 6034.0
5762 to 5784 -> 5773.0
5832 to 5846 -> 5845.0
